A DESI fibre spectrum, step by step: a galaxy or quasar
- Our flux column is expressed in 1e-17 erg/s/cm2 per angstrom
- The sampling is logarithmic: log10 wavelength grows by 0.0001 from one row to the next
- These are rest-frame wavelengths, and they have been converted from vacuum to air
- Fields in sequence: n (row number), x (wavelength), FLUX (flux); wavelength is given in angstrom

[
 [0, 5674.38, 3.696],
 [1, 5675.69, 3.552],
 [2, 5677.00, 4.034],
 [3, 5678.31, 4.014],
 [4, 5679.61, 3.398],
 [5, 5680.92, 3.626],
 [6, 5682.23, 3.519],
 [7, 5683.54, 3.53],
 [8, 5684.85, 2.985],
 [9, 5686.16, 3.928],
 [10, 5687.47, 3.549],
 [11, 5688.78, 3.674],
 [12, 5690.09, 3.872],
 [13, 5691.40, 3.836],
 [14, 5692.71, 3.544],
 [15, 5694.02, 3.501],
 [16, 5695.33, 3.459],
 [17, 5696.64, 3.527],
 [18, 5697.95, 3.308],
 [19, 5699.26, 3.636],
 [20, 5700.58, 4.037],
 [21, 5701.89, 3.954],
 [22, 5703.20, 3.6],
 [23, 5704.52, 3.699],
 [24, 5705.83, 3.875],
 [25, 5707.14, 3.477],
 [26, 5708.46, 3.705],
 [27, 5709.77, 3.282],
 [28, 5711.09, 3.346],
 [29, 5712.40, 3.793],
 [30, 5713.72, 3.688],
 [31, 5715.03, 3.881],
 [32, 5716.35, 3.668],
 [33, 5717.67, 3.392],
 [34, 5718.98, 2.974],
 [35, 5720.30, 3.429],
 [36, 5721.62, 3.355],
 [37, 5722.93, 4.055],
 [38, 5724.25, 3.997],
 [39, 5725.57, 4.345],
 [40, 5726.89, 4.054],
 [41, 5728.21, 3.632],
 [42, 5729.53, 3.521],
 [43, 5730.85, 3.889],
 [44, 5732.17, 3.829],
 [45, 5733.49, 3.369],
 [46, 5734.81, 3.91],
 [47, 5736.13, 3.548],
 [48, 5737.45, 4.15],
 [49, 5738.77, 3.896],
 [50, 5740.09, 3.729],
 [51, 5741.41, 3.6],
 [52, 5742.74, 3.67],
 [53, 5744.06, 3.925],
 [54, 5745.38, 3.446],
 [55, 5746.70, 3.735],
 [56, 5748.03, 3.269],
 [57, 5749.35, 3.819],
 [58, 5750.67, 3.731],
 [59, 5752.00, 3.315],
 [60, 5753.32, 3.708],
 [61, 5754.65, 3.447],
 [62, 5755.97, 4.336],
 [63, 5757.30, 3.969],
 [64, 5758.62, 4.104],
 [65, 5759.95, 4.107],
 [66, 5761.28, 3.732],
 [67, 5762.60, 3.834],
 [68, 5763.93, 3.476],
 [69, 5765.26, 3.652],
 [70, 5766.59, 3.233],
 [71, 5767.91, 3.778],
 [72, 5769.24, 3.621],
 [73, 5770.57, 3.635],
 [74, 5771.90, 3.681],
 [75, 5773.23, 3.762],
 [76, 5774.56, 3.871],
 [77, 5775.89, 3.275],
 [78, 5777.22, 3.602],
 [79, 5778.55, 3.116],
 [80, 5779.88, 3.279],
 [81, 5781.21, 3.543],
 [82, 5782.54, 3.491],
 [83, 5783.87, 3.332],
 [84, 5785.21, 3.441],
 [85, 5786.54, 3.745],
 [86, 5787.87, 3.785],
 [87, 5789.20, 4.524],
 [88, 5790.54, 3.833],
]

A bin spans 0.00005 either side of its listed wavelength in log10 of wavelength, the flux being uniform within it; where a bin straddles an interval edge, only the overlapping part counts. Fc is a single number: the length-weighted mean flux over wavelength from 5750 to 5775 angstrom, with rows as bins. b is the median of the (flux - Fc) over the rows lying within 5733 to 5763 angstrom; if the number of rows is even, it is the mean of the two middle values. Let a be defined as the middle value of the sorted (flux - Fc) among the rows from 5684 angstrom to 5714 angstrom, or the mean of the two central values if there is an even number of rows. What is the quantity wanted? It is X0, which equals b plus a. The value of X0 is -0.10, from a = -0.099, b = 0.00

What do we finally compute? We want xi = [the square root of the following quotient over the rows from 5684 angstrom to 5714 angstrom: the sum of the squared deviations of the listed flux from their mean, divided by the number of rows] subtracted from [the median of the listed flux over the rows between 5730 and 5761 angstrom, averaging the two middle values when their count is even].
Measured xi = 3.49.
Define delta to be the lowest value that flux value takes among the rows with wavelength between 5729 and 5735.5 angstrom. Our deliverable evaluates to 3.369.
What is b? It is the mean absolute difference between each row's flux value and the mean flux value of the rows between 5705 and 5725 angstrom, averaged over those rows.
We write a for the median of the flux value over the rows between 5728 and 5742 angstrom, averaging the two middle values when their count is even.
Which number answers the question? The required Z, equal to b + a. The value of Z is 3.98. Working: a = 3.73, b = 0.25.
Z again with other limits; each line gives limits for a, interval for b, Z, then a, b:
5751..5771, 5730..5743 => 3.88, 3.71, 0.18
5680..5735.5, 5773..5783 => 3.84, 3.63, 0.20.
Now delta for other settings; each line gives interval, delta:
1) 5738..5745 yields 3.6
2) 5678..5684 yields 3.398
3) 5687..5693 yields 3.544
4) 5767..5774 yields 3.621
